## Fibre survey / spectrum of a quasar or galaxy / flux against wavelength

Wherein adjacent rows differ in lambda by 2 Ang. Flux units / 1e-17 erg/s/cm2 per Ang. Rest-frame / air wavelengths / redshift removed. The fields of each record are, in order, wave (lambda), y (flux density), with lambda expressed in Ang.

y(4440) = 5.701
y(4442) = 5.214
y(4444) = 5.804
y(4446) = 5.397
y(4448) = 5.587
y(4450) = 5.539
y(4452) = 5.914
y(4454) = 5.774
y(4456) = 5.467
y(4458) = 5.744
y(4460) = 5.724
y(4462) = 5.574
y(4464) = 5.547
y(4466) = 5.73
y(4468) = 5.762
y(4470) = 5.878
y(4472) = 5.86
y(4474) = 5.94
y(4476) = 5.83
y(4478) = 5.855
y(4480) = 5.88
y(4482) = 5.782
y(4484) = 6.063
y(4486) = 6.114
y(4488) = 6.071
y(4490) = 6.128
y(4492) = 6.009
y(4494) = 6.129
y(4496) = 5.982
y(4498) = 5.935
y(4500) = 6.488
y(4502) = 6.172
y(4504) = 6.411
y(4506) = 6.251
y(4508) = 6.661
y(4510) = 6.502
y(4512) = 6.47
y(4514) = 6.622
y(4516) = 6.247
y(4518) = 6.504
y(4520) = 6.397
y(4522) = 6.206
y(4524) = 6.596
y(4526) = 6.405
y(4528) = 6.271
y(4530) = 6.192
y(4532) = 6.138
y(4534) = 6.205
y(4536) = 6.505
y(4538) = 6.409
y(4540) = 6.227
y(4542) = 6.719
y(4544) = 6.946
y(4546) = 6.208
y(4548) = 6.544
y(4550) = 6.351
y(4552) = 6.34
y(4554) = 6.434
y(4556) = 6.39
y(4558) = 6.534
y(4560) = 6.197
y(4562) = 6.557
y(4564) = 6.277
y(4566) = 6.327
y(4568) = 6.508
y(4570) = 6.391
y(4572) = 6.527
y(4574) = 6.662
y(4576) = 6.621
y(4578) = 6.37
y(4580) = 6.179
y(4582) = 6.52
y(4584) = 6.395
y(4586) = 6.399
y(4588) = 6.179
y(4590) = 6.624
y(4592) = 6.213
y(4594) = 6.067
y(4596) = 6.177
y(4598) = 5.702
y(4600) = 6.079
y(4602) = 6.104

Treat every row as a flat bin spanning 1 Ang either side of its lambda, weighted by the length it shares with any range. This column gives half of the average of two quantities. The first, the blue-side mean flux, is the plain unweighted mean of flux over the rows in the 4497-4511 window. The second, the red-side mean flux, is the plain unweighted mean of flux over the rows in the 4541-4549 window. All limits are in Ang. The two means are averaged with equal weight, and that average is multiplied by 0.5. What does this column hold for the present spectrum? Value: 3.24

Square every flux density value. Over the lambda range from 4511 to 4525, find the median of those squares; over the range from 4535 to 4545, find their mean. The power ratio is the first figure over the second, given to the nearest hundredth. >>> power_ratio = 0.97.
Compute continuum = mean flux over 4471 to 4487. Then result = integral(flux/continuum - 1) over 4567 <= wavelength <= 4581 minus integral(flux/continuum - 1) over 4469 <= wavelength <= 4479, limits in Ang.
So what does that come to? 1.4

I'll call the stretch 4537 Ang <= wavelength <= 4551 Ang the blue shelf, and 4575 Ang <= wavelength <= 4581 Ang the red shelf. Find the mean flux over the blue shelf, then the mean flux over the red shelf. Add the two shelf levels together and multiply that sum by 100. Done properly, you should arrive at 1288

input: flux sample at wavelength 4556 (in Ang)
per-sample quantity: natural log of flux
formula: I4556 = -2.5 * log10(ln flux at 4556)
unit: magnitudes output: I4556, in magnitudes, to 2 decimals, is -0.67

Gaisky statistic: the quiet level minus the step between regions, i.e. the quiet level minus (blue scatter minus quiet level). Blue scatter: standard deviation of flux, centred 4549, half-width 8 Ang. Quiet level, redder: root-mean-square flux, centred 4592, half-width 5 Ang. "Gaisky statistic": 12.3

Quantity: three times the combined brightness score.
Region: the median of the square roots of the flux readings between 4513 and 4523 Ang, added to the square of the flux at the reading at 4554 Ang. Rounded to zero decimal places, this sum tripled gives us 132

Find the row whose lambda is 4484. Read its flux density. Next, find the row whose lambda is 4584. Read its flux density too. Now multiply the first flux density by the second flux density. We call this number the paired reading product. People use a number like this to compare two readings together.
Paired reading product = 38.8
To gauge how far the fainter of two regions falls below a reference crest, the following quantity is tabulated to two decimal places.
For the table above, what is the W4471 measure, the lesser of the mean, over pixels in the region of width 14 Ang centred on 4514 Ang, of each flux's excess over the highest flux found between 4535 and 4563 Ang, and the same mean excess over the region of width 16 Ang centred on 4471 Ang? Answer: -1.15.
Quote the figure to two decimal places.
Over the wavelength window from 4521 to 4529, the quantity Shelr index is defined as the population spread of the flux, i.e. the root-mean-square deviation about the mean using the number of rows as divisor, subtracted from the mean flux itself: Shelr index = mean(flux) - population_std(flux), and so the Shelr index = 6.22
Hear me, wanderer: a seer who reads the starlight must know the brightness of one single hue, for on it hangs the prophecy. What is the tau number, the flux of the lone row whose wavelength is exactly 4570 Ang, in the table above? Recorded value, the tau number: 6.391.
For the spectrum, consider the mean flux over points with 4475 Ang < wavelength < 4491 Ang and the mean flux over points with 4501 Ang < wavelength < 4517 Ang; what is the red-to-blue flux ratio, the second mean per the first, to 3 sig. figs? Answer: 1.08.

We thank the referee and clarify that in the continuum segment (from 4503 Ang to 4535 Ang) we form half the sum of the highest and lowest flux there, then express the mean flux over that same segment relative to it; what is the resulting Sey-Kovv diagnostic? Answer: 0.997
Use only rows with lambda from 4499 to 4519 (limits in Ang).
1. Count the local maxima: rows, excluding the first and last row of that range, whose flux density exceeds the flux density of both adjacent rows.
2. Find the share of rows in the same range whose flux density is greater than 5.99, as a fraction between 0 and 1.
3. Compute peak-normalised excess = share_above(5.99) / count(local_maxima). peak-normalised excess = 0.333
